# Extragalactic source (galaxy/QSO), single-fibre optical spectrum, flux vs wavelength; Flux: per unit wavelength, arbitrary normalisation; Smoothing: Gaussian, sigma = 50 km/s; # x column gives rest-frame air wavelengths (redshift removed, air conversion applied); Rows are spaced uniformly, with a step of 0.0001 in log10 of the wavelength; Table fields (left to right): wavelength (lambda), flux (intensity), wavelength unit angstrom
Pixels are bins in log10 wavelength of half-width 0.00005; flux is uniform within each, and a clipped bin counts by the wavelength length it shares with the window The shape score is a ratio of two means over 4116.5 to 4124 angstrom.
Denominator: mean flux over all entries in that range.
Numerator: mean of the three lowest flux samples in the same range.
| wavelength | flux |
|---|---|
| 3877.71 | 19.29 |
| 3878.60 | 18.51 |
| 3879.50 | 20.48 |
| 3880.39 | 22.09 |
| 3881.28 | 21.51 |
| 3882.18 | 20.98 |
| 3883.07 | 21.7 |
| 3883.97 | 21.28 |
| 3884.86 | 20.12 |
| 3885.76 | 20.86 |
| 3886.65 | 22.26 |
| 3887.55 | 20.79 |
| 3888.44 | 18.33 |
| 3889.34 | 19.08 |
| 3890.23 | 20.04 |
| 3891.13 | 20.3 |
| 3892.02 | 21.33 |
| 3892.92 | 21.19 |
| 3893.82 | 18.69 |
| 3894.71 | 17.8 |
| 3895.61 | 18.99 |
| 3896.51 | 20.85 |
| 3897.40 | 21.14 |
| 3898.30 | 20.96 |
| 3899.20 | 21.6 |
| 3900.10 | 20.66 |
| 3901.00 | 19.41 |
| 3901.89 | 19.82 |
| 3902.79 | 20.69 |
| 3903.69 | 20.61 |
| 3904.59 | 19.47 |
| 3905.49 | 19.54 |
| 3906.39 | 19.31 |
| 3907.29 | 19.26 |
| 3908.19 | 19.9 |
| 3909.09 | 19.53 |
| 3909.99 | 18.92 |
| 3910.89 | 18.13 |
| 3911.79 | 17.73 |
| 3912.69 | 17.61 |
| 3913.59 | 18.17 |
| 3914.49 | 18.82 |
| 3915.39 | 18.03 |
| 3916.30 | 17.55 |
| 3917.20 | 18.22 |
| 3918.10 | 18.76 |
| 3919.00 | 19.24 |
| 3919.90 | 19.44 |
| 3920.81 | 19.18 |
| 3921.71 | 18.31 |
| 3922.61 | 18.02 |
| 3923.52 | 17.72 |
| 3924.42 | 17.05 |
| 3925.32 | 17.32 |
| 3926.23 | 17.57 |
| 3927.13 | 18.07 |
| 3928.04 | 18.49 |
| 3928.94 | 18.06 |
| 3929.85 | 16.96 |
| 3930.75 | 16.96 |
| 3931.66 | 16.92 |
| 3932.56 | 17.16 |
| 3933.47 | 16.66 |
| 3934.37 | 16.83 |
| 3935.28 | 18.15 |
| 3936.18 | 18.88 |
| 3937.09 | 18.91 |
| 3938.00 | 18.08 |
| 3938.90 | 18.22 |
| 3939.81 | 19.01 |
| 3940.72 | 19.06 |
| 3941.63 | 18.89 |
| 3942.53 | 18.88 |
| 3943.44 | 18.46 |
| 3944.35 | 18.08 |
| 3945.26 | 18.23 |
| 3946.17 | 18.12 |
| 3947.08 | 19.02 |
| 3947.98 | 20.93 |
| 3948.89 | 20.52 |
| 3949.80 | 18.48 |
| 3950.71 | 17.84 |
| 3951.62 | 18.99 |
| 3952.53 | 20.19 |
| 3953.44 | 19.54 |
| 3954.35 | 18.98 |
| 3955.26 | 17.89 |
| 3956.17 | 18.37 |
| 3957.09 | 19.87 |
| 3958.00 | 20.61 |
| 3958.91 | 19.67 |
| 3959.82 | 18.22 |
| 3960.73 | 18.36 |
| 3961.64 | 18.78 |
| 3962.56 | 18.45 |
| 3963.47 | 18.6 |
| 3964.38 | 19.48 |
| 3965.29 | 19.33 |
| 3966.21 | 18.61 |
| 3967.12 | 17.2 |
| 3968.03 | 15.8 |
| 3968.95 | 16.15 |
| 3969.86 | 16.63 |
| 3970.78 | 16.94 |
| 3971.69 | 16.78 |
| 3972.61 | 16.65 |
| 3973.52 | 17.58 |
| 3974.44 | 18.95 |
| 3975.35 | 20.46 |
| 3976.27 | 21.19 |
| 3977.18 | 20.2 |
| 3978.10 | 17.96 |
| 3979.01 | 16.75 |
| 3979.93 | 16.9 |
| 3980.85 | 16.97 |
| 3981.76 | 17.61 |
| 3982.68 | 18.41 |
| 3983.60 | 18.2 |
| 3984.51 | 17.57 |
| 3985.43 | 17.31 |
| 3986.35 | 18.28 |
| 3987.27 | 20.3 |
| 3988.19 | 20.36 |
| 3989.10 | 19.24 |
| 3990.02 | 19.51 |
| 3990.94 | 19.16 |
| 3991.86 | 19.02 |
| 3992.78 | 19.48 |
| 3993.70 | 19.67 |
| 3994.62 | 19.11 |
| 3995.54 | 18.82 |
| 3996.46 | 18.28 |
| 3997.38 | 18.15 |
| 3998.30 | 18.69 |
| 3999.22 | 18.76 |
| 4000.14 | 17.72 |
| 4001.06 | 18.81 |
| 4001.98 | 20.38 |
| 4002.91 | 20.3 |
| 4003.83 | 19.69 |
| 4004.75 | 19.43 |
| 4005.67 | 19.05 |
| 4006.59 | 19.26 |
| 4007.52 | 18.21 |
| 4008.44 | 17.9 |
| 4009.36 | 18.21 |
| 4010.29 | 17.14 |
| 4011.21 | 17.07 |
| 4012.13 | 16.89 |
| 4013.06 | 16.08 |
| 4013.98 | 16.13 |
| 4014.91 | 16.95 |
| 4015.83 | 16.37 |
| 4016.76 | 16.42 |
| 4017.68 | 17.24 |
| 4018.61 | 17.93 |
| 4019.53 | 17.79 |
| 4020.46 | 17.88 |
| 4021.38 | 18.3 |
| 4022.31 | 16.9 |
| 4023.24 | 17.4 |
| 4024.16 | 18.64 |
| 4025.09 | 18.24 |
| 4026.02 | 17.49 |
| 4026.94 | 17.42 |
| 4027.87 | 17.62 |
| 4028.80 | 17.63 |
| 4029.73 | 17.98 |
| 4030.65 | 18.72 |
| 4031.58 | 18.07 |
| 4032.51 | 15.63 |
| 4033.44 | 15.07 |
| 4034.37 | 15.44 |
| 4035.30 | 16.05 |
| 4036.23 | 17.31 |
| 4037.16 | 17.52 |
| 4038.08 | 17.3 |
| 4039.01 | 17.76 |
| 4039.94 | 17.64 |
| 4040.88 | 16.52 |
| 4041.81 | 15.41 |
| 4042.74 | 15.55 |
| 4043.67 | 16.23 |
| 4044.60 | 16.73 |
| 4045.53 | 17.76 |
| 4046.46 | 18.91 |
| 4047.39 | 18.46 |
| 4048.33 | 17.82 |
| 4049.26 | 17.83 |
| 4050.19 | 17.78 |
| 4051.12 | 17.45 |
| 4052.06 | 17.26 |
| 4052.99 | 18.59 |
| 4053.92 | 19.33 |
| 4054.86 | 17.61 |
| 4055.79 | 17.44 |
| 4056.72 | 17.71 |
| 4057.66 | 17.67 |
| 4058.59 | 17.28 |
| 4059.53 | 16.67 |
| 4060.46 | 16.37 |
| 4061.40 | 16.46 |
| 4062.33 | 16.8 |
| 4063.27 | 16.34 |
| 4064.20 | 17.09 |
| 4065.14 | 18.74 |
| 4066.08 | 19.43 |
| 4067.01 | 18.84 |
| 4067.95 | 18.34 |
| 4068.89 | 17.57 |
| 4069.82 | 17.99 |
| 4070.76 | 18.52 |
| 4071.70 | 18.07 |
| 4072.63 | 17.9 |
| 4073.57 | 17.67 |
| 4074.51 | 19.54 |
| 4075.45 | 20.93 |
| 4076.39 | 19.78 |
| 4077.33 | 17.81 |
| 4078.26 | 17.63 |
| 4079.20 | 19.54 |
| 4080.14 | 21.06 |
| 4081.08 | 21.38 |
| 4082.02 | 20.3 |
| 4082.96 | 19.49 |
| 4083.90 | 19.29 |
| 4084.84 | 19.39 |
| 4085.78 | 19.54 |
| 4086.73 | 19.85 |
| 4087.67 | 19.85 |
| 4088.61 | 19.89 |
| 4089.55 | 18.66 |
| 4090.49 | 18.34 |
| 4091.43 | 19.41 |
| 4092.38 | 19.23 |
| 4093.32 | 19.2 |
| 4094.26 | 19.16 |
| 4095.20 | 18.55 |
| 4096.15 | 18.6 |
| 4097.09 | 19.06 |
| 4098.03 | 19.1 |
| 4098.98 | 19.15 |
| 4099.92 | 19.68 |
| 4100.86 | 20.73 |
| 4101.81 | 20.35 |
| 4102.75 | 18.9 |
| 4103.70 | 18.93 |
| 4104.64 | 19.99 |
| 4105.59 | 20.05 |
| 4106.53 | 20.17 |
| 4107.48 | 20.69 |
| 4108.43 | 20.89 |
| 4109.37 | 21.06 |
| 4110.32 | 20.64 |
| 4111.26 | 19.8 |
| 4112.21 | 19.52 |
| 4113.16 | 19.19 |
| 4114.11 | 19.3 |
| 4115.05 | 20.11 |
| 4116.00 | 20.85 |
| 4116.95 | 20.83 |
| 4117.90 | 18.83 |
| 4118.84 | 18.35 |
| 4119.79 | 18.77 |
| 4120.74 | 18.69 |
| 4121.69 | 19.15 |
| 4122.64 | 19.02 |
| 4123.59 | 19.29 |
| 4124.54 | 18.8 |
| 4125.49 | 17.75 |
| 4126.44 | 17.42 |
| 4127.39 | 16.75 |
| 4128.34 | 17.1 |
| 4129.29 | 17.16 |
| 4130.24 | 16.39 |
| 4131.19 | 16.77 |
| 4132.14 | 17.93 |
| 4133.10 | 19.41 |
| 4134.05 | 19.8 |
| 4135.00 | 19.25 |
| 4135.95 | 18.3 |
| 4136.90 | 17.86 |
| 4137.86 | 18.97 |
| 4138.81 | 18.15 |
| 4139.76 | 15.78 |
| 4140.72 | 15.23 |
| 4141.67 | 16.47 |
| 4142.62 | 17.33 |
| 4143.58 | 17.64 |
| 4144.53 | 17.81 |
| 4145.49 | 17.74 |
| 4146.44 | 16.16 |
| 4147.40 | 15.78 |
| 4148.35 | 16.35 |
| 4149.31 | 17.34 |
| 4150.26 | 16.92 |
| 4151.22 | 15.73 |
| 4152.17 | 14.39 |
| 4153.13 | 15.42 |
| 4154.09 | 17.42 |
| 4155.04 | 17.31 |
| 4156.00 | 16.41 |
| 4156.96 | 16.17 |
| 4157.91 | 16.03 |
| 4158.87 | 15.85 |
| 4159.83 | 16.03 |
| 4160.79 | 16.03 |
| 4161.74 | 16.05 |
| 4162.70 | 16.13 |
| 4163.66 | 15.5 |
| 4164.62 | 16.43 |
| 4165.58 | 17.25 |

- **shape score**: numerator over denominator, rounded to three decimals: 0.973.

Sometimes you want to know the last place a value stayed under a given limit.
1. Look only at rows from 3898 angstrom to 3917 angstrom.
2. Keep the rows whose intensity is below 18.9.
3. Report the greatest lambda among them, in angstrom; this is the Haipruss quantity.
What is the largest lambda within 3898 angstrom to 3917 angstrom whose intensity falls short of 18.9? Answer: 3916.30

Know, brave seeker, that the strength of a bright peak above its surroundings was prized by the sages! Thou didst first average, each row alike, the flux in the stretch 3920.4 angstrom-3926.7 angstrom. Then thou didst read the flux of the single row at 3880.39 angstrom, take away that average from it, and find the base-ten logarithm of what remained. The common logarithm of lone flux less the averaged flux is 0.62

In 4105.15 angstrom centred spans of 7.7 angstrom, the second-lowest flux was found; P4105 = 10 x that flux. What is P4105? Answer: 189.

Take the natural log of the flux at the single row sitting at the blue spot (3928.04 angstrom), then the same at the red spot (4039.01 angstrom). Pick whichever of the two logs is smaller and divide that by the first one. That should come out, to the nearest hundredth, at 0.99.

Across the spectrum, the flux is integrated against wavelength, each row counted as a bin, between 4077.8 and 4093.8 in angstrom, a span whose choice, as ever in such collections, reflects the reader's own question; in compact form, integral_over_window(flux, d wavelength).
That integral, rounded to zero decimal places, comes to 312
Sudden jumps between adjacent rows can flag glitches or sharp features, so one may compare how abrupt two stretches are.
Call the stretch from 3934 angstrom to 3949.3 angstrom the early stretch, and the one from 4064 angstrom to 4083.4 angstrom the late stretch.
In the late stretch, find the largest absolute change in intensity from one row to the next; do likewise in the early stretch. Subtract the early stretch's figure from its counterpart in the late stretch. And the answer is 0.06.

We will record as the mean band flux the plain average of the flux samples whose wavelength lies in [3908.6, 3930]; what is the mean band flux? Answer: 18.2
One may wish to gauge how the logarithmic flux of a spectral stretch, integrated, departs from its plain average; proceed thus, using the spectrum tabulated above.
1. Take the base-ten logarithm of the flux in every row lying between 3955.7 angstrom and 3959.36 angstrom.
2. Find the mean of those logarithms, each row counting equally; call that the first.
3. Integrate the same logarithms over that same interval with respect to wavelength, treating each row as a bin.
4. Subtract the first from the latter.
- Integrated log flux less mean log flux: 3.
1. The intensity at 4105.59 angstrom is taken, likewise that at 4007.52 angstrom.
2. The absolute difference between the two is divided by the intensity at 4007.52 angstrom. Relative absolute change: 0.10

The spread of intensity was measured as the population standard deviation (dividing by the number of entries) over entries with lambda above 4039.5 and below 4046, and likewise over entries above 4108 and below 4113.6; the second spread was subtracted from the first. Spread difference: 0.14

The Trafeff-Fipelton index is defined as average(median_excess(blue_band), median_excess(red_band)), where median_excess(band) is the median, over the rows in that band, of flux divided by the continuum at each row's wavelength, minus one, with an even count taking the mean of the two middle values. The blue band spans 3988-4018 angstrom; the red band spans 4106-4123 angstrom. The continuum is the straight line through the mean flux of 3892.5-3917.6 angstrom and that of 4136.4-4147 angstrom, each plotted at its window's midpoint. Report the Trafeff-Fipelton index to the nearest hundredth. 0.07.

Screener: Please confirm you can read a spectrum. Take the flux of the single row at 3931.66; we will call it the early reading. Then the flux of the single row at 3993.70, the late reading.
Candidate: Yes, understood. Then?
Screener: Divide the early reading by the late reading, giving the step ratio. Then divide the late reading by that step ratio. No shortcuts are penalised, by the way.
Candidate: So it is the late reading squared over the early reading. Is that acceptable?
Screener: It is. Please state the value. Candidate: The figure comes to 23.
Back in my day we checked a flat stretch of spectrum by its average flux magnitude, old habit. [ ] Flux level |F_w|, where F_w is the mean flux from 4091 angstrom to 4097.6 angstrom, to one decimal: 19.0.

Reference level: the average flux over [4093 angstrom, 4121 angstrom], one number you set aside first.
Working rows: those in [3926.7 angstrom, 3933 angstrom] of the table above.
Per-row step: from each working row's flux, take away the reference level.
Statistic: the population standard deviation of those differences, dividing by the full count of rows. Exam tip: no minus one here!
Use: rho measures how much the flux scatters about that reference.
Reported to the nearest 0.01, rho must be 0.62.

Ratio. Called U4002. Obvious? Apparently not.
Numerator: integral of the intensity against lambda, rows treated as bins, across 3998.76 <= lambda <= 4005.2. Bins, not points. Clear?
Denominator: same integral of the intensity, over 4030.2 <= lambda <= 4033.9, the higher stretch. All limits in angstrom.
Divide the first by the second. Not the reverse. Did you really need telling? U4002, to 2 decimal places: 1.99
